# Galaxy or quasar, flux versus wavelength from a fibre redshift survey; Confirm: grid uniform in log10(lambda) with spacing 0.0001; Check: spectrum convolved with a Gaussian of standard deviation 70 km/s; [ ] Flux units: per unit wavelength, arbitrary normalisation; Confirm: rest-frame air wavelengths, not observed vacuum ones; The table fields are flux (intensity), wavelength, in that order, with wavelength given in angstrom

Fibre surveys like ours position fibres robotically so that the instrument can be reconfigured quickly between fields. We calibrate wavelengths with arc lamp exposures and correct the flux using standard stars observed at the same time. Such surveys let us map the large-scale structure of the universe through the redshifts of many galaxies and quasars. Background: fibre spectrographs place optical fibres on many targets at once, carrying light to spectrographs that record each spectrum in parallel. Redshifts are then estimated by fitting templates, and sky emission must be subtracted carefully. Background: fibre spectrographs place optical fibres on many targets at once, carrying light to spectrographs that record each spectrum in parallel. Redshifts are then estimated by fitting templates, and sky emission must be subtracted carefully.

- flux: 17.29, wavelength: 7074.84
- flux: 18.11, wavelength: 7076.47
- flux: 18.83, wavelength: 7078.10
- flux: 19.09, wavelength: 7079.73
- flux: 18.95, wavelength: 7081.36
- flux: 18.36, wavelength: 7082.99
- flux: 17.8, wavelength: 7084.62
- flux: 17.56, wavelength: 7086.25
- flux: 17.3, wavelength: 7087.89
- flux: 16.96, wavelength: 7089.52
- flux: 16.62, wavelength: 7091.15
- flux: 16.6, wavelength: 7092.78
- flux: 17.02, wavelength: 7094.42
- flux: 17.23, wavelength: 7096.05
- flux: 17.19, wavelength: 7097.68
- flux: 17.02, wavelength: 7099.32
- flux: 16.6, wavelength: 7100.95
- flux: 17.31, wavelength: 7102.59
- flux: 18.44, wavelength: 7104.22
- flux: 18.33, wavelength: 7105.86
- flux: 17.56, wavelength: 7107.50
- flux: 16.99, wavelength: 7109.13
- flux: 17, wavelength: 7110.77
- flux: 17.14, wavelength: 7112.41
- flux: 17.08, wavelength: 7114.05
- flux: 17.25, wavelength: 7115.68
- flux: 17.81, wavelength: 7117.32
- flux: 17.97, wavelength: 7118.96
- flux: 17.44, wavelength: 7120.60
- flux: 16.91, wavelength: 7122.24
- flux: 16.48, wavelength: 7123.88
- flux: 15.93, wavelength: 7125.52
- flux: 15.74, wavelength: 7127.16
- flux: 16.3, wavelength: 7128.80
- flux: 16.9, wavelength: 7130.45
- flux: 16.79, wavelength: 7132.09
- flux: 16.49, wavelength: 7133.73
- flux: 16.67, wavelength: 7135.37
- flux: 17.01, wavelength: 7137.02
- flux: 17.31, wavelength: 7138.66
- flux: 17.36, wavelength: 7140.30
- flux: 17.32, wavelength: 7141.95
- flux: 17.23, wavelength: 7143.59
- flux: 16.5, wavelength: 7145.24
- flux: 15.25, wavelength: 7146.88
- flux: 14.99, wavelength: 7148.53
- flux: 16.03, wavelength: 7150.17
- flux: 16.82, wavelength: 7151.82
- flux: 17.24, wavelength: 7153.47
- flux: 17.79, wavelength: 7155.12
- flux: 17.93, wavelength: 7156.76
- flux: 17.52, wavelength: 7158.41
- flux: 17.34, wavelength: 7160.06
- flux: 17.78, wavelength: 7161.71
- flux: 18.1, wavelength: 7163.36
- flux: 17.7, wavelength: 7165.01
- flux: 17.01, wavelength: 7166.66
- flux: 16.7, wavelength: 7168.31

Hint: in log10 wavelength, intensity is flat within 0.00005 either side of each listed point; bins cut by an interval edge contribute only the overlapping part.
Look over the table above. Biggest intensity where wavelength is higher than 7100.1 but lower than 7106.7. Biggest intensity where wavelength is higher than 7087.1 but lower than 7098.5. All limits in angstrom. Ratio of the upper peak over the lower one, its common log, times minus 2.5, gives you -0.07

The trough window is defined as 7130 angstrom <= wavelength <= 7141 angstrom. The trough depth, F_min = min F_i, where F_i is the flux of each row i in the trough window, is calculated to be 16.49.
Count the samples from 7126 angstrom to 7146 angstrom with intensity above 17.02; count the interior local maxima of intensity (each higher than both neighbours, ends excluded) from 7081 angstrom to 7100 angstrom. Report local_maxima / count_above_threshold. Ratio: 0.25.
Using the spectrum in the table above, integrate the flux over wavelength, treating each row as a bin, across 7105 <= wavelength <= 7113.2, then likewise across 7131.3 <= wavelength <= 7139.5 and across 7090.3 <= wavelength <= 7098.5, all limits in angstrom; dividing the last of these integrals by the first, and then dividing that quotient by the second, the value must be 0.0070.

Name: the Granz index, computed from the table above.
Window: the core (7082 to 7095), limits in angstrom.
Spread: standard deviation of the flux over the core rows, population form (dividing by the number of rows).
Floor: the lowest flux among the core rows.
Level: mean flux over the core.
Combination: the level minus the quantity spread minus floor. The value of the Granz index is 33.3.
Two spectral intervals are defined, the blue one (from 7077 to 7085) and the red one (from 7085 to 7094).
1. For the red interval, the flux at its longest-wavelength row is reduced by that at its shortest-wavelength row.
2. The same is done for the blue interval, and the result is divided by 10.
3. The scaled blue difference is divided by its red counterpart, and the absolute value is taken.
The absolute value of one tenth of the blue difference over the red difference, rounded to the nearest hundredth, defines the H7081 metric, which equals 0.11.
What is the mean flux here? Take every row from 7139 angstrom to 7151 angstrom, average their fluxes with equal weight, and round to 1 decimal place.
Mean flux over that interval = 16.4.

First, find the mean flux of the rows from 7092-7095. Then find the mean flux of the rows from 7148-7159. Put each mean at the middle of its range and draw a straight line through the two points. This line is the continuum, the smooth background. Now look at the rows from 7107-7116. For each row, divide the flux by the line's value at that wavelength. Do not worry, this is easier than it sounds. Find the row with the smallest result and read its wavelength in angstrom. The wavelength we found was 7109.13 angstrom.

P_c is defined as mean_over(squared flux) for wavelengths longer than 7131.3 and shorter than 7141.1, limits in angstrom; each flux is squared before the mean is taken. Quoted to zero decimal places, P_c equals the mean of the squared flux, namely 287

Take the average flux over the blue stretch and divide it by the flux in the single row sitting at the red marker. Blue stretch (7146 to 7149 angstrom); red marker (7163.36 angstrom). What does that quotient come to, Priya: 0.84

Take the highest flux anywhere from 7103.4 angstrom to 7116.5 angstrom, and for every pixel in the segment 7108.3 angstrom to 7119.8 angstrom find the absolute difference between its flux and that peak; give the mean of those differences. 1.12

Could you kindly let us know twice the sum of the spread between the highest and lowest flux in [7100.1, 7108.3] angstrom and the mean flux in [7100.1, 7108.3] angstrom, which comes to 39.0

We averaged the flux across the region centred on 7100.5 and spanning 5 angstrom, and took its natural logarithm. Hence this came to 2.83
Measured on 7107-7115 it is 2.84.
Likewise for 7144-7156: 2.80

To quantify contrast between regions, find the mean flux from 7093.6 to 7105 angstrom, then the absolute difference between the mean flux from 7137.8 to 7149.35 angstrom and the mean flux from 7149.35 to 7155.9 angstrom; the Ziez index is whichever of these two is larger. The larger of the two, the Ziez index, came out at 17.3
